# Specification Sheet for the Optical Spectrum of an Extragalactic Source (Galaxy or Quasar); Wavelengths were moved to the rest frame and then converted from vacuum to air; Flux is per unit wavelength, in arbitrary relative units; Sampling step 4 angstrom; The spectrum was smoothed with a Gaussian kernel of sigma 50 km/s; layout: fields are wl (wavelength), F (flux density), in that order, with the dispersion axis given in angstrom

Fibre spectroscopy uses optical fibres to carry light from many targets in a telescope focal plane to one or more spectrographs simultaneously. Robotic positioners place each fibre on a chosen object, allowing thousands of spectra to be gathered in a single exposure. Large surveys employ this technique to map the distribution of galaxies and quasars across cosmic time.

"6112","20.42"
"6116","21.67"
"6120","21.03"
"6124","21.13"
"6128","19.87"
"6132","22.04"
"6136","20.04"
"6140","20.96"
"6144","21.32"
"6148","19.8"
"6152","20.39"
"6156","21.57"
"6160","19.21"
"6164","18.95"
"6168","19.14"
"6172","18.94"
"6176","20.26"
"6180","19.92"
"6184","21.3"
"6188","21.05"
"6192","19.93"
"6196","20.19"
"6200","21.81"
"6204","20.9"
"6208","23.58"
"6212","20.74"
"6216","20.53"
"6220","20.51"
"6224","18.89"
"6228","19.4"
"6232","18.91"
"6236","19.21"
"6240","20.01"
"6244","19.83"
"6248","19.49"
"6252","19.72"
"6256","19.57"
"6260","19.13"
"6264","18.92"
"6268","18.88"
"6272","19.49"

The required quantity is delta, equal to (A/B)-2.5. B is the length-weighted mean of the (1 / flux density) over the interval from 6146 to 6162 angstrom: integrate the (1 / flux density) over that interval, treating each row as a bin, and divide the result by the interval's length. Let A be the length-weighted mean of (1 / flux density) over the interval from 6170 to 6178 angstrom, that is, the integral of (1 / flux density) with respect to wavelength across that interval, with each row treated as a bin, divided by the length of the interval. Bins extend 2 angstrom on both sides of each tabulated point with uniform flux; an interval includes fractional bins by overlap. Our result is -1.47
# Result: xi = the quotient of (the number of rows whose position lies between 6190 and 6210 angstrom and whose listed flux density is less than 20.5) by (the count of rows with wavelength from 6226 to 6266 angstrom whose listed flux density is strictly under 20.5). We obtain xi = 0.2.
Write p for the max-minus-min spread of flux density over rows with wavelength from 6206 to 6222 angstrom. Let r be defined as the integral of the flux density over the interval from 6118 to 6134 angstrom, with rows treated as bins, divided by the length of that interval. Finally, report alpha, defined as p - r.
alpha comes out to -17.9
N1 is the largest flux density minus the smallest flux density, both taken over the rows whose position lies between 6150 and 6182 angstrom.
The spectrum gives 2.6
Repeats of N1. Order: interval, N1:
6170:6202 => 2.9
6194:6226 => 4.7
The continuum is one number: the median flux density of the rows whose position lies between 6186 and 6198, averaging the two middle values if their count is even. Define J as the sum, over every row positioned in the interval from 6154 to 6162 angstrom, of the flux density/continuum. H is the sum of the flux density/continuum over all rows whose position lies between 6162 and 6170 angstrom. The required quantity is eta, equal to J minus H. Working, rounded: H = 1.89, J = 2.02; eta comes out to 0.13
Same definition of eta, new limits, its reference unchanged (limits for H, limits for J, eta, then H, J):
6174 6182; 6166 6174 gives -0.10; 1.99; 1.89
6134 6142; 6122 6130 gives 0.00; 2.03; 2.03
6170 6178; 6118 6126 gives 0.15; 1.94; 2.09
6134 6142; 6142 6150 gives 0.01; 2.03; 2.04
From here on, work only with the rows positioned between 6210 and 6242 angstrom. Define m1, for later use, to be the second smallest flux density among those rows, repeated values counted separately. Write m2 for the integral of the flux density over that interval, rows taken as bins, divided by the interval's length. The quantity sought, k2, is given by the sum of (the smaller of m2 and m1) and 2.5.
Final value 21.4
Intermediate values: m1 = 18.91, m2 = 19.8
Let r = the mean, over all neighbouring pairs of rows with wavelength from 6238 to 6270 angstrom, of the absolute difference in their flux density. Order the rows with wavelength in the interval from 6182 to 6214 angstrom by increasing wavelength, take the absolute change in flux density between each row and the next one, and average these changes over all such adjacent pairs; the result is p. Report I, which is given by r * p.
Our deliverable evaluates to 0.31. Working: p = 1.4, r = 0.2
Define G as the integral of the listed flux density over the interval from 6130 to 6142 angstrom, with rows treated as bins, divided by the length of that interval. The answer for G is 21.0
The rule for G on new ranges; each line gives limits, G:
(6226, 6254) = 19.5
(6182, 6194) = 20.8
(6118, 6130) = 20.7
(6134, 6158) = 20.7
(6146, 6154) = 20.1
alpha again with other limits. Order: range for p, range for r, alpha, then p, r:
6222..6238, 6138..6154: -20.1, 0.51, 20.6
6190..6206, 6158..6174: -17.2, 1.88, 19.1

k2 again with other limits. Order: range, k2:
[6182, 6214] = 22.7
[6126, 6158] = 22.4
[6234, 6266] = 21.6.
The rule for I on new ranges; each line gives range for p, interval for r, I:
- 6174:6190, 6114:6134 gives 0.68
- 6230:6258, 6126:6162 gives 0.46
